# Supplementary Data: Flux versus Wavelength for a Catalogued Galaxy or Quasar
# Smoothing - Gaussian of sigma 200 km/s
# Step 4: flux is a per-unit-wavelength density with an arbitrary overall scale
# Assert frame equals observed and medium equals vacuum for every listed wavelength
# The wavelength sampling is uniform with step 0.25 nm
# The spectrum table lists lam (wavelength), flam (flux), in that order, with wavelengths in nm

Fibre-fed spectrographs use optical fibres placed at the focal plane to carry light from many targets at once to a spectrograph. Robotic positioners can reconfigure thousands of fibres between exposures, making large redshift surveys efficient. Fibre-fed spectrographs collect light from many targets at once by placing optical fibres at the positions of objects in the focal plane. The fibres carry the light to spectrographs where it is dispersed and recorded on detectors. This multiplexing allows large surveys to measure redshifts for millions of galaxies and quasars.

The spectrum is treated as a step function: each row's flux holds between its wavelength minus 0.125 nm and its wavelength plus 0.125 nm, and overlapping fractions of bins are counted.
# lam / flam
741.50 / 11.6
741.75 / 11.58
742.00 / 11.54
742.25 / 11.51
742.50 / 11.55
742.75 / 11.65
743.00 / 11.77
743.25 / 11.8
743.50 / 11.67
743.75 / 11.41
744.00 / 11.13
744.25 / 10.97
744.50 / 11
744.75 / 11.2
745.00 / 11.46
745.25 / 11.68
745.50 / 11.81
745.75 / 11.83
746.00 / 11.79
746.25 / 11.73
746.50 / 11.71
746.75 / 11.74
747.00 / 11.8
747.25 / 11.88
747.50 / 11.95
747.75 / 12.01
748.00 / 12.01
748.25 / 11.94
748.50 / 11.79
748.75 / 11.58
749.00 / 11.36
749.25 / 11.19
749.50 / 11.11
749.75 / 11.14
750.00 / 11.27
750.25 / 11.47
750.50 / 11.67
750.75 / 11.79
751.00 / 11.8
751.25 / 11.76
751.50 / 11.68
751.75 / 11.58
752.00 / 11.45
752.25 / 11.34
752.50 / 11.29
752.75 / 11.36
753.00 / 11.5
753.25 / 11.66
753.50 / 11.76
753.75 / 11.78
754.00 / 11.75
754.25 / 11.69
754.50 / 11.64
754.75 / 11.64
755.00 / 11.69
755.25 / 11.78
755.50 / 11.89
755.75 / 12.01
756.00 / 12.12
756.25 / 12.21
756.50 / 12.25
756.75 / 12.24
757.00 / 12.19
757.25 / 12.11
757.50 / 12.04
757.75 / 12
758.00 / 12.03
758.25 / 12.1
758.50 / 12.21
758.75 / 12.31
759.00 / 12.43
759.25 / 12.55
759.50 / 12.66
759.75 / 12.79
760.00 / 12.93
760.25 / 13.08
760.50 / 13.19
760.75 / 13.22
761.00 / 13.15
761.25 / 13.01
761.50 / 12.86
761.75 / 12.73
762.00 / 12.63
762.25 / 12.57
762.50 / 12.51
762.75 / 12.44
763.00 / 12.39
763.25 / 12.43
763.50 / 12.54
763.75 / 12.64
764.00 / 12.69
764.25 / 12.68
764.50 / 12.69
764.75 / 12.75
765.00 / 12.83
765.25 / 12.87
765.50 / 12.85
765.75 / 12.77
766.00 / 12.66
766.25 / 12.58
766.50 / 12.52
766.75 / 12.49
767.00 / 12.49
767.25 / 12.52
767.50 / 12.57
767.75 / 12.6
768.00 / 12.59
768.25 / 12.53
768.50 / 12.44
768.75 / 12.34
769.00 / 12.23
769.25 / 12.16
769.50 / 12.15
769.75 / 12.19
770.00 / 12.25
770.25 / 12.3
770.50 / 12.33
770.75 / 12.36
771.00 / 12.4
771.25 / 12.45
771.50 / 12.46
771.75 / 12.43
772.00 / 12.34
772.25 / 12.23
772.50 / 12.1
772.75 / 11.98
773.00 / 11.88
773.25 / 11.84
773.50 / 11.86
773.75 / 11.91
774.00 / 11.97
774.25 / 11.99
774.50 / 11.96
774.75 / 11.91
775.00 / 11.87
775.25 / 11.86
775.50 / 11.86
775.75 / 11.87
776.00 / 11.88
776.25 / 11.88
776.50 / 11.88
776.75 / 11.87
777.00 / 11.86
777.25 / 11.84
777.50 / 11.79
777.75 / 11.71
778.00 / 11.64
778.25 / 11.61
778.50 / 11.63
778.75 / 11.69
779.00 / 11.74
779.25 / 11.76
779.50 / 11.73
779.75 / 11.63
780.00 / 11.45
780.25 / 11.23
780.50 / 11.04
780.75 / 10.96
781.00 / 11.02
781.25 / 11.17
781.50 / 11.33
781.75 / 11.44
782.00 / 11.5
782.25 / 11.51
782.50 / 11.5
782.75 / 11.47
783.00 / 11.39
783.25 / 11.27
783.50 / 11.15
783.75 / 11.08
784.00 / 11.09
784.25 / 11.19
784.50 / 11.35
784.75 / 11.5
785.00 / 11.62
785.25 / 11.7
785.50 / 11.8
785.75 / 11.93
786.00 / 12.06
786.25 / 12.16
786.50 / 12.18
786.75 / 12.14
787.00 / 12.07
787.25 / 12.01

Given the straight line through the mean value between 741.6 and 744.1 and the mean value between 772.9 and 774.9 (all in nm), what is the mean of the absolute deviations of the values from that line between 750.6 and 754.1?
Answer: 0.2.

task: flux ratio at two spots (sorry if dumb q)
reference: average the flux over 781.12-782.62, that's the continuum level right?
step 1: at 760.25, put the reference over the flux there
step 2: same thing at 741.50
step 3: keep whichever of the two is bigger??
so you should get 0.98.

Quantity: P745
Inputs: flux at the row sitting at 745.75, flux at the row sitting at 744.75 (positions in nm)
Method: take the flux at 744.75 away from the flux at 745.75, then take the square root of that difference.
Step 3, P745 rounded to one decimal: 0.8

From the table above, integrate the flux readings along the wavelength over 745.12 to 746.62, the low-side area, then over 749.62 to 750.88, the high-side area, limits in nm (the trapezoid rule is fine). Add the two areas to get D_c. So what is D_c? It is 32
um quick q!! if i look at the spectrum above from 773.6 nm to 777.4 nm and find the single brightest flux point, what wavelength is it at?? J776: 774.25 nm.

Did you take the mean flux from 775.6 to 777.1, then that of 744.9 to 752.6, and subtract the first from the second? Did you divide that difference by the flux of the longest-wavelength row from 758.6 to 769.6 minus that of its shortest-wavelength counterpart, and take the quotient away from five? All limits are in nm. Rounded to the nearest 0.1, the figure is 3.5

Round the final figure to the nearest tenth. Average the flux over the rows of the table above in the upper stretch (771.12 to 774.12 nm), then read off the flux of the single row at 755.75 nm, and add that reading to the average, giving 24.1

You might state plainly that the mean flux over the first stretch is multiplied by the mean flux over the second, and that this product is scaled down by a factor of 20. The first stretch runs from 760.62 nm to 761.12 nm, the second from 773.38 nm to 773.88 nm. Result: 7.84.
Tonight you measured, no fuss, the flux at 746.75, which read 11.74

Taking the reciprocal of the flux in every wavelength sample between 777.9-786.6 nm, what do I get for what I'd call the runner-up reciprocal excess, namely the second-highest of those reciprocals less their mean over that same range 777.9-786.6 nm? 0.0037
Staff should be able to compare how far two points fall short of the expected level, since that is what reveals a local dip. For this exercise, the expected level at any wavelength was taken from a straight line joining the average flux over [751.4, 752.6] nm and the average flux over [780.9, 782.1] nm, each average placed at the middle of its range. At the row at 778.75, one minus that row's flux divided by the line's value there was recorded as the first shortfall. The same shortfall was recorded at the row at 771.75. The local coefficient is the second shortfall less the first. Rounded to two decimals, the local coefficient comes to -0.06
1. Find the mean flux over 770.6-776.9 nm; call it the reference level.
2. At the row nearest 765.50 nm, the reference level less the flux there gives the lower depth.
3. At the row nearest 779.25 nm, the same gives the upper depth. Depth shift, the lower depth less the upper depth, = -1.1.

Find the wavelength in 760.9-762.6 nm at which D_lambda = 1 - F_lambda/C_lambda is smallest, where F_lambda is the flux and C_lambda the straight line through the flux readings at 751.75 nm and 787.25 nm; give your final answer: 761.00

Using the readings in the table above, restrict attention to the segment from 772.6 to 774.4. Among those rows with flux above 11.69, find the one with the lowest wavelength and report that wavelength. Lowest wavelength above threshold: 772.75 nm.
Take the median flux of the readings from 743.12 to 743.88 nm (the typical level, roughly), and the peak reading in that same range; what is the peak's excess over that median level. 0.13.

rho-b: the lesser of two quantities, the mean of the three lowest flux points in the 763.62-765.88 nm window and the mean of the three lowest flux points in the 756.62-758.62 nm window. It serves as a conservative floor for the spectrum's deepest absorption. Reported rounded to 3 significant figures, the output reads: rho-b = 12.0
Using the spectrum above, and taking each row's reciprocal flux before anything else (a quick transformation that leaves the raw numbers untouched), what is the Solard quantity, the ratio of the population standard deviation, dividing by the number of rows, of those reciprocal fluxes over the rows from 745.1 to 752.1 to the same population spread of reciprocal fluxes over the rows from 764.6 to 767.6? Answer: 2.1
